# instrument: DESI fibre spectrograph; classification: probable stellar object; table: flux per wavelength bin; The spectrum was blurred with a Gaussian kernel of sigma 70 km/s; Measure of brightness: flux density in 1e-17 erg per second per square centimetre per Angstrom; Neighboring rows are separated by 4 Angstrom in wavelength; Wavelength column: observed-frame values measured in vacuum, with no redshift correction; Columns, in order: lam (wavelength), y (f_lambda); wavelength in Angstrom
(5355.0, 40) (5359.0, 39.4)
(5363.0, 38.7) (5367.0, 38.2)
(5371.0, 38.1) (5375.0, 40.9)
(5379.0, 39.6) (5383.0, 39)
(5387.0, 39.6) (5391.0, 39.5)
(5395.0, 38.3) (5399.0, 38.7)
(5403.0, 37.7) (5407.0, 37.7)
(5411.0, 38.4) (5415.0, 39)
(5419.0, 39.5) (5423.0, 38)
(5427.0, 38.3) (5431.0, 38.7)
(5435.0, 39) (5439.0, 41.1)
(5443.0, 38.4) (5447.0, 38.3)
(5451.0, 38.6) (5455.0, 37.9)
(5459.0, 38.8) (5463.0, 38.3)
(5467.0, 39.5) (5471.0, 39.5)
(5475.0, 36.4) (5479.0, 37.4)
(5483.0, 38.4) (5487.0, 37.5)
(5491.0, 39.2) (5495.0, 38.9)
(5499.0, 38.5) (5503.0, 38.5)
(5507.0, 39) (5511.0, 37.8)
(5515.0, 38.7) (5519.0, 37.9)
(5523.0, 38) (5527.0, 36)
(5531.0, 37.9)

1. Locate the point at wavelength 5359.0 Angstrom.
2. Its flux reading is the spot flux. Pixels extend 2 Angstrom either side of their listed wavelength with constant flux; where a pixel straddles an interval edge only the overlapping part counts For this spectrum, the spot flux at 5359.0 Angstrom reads 39.4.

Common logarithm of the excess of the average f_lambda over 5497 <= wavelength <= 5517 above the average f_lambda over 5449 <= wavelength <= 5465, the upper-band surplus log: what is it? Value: -1.00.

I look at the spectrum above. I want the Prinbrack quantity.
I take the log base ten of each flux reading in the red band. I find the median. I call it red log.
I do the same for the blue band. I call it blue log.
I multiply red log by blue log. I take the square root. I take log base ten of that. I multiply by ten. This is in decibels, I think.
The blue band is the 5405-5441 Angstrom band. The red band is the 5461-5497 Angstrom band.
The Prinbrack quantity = 2.00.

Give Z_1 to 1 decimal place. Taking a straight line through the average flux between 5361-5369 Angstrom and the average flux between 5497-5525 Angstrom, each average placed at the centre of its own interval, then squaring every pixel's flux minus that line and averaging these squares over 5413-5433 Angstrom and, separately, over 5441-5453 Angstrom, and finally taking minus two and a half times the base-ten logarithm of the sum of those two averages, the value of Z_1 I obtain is 1.1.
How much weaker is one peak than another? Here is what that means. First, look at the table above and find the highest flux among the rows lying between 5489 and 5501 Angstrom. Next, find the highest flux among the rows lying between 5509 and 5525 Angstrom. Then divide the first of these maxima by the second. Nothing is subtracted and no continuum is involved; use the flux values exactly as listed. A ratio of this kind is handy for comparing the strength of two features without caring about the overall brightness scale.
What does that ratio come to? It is 1.01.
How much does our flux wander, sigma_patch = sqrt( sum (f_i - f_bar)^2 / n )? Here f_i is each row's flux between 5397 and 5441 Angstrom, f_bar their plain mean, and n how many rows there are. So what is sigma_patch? 0.92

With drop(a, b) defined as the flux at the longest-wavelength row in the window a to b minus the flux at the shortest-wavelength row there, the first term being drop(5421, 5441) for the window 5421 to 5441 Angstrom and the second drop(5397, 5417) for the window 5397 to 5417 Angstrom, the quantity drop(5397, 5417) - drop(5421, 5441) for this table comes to -2.8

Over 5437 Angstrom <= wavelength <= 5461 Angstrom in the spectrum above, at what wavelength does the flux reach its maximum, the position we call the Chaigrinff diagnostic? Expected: 5439.0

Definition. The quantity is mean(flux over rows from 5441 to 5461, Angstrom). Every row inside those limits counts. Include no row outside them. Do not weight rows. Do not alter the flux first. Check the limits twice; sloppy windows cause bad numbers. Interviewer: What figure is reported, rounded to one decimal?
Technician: 38.4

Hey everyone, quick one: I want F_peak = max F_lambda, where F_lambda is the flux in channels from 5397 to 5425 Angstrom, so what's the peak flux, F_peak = 39.5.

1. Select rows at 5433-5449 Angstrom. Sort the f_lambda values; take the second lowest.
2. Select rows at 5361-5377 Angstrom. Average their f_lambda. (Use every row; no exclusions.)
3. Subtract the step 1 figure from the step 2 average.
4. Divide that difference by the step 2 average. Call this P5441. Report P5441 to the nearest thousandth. 0.015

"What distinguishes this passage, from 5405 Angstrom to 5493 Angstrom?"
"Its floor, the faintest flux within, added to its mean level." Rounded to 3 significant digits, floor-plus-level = 74.9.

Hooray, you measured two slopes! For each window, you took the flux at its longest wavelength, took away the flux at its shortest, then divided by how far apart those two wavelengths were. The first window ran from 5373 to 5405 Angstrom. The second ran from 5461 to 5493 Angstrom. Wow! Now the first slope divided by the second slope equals -3.56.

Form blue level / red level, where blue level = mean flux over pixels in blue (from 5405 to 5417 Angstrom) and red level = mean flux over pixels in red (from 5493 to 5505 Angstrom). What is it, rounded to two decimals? 0.99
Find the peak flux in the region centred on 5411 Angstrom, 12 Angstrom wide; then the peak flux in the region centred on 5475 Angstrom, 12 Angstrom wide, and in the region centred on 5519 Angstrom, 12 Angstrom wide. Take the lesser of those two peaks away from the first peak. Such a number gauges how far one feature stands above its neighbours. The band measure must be 0.3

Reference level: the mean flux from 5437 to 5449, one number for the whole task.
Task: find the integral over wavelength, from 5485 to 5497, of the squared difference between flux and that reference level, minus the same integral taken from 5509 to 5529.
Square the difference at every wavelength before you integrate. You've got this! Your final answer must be -53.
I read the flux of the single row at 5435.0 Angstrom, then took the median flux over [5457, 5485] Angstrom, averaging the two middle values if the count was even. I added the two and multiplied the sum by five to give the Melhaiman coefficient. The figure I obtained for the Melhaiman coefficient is 387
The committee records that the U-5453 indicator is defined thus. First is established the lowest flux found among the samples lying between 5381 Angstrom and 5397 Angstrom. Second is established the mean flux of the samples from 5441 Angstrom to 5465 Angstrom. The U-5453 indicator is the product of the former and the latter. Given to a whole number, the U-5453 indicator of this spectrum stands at 1470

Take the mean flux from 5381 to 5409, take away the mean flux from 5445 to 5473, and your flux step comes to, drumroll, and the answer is -0.06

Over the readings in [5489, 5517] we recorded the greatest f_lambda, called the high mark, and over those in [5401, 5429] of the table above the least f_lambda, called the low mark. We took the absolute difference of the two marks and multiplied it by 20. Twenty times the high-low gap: 30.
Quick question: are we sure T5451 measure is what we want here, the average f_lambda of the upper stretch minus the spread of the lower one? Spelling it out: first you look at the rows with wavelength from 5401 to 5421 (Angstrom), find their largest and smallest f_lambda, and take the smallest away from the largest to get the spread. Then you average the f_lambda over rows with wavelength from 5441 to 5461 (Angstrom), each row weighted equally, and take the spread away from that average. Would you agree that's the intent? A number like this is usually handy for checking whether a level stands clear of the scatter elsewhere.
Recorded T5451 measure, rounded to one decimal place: 36.6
